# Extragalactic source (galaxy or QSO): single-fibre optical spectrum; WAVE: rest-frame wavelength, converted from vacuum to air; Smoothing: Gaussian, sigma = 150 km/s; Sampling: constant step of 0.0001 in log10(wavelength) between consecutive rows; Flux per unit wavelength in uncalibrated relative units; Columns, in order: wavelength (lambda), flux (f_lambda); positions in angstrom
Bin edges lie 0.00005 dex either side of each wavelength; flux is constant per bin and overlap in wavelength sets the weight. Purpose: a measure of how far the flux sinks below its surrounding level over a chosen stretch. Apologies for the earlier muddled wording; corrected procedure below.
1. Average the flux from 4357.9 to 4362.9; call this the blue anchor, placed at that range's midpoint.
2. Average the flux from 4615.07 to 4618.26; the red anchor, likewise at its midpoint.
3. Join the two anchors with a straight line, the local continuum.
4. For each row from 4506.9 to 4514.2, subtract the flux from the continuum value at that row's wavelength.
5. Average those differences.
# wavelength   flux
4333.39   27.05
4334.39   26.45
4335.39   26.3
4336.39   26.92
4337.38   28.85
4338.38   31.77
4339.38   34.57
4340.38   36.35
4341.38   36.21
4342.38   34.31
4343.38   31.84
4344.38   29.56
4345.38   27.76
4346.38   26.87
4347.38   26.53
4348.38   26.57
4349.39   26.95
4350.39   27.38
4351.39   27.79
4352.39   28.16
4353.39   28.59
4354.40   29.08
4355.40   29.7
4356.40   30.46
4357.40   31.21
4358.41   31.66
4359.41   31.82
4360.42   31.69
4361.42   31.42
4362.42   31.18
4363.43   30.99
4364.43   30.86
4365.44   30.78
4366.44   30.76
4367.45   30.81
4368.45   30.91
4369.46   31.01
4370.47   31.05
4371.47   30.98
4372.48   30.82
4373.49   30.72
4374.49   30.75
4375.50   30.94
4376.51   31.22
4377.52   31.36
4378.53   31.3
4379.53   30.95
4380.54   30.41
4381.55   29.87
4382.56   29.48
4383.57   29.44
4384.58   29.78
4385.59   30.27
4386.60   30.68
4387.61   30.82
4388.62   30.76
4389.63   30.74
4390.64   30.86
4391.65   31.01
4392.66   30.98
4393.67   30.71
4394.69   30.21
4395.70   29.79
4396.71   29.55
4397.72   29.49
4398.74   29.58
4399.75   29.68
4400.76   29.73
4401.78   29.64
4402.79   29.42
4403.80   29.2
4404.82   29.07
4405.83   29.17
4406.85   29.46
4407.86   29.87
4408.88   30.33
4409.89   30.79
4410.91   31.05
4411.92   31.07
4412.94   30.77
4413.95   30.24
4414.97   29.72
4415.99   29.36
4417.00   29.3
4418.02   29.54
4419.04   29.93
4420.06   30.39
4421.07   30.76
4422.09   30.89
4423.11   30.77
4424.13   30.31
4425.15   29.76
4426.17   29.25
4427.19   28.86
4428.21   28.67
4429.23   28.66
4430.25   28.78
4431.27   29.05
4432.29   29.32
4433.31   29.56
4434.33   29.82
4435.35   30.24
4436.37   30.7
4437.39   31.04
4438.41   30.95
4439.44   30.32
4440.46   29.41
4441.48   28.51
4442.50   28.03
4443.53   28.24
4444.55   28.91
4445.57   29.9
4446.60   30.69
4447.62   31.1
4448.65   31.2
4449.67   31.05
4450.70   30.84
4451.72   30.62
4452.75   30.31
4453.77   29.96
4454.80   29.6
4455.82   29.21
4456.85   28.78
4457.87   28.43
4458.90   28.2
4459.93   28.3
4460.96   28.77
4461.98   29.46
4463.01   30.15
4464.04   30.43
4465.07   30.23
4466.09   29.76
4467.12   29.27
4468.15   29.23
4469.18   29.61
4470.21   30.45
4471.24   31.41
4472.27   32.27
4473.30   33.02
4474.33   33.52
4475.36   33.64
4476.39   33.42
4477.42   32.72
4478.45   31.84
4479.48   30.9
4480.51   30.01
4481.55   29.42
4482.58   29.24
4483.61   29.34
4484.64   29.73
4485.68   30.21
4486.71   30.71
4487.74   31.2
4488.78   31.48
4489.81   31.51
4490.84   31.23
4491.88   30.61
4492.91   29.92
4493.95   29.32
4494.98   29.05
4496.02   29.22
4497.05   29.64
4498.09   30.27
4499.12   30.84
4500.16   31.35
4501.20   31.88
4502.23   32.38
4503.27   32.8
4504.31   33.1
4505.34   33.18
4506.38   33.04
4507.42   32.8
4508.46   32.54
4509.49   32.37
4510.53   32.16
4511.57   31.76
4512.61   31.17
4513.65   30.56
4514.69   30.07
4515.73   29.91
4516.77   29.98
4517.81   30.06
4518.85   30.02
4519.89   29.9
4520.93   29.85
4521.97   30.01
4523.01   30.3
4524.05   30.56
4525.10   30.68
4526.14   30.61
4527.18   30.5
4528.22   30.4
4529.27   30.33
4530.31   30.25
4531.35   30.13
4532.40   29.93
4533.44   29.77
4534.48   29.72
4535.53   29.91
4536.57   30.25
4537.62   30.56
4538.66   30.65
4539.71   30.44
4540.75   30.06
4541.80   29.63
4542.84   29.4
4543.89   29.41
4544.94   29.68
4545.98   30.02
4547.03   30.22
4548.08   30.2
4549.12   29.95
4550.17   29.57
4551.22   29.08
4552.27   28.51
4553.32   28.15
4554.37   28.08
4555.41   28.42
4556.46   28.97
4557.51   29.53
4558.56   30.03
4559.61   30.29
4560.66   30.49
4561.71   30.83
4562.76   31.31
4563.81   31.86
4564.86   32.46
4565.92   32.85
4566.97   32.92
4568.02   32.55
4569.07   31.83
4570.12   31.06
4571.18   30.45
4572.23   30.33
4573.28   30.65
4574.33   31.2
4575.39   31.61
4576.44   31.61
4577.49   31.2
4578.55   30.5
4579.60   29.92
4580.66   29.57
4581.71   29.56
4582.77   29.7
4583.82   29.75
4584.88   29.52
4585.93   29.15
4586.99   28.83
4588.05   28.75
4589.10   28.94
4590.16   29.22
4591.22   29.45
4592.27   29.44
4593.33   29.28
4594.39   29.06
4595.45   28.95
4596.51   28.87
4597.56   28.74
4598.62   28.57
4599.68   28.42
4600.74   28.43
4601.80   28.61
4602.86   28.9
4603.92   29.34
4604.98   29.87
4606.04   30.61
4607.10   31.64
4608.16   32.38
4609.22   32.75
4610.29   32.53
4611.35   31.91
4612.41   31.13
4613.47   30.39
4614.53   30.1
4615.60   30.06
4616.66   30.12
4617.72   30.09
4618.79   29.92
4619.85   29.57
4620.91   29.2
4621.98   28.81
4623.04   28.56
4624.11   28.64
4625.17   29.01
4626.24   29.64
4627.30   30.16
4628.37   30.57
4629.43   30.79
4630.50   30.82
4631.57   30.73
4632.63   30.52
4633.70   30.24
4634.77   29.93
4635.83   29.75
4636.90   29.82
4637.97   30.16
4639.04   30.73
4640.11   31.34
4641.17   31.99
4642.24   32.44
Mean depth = -1.2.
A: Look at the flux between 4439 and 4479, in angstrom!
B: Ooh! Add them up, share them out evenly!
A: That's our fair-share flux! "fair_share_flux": 30.3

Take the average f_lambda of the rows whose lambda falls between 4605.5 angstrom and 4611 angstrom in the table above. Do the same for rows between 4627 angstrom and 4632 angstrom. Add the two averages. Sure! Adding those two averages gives 62.6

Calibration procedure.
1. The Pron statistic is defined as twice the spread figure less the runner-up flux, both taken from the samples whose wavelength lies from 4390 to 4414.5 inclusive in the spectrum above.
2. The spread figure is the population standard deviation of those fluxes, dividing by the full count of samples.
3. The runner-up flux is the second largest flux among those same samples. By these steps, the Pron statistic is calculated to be -29.7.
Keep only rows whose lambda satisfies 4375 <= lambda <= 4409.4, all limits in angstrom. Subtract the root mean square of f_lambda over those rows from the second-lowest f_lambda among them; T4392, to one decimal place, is -1.0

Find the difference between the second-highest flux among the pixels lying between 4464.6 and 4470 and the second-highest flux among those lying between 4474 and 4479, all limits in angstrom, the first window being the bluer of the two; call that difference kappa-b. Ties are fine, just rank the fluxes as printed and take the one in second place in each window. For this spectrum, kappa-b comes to -4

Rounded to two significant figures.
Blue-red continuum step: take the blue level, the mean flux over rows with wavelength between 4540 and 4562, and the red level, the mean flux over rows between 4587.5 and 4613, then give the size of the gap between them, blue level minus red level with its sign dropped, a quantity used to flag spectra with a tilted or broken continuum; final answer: 0.28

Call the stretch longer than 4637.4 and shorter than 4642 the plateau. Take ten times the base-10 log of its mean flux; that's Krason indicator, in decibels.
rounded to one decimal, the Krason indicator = 14.9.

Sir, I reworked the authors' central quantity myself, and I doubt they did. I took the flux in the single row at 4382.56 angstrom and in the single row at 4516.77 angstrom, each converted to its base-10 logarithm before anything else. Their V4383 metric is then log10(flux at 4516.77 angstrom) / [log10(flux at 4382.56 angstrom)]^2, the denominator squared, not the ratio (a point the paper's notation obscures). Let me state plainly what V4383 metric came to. 0.684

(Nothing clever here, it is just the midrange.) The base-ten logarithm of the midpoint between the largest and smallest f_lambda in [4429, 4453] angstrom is 1.47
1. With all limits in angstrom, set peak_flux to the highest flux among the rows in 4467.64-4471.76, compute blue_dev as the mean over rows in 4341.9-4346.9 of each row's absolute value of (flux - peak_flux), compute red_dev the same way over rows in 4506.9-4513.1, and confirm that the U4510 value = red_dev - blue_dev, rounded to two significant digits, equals -1.9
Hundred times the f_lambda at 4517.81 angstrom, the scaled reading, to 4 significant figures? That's 3006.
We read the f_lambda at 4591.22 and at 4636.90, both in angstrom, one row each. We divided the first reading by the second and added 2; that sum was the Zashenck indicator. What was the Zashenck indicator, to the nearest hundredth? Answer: 2.99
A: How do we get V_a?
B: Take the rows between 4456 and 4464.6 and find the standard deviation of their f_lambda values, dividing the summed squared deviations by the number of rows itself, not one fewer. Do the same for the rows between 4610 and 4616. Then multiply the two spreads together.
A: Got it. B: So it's 0.75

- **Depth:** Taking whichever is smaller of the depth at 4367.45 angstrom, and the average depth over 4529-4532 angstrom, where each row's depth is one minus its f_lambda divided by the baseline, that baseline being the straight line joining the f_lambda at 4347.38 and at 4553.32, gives -0.15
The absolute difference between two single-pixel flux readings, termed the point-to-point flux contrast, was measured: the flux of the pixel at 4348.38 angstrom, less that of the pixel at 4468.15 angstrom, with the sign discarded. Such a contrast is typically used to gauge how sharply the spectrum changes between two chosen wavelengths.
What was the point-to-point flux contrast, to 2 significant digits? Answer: 2.7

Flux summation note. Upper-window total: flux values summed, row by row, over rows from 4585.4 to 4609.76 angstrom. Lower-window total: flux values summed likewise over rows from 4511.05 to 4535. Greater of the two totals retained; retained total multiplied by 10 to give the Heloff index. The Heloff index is 6965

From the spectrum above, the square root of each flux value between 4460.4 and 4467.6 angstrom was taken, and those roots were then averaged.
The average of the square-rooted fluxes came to 5.45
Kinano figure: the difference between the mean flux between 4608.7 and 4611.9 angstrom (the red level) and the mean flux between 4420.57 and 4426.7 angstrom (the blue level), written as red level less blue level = 2.1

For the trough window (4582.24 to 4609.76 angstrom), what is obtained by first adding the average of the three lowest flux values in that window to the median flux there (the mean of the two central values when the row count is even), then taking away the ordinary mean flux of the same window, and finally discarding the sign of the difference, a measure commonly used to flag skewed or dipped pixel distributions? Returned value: 28.2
